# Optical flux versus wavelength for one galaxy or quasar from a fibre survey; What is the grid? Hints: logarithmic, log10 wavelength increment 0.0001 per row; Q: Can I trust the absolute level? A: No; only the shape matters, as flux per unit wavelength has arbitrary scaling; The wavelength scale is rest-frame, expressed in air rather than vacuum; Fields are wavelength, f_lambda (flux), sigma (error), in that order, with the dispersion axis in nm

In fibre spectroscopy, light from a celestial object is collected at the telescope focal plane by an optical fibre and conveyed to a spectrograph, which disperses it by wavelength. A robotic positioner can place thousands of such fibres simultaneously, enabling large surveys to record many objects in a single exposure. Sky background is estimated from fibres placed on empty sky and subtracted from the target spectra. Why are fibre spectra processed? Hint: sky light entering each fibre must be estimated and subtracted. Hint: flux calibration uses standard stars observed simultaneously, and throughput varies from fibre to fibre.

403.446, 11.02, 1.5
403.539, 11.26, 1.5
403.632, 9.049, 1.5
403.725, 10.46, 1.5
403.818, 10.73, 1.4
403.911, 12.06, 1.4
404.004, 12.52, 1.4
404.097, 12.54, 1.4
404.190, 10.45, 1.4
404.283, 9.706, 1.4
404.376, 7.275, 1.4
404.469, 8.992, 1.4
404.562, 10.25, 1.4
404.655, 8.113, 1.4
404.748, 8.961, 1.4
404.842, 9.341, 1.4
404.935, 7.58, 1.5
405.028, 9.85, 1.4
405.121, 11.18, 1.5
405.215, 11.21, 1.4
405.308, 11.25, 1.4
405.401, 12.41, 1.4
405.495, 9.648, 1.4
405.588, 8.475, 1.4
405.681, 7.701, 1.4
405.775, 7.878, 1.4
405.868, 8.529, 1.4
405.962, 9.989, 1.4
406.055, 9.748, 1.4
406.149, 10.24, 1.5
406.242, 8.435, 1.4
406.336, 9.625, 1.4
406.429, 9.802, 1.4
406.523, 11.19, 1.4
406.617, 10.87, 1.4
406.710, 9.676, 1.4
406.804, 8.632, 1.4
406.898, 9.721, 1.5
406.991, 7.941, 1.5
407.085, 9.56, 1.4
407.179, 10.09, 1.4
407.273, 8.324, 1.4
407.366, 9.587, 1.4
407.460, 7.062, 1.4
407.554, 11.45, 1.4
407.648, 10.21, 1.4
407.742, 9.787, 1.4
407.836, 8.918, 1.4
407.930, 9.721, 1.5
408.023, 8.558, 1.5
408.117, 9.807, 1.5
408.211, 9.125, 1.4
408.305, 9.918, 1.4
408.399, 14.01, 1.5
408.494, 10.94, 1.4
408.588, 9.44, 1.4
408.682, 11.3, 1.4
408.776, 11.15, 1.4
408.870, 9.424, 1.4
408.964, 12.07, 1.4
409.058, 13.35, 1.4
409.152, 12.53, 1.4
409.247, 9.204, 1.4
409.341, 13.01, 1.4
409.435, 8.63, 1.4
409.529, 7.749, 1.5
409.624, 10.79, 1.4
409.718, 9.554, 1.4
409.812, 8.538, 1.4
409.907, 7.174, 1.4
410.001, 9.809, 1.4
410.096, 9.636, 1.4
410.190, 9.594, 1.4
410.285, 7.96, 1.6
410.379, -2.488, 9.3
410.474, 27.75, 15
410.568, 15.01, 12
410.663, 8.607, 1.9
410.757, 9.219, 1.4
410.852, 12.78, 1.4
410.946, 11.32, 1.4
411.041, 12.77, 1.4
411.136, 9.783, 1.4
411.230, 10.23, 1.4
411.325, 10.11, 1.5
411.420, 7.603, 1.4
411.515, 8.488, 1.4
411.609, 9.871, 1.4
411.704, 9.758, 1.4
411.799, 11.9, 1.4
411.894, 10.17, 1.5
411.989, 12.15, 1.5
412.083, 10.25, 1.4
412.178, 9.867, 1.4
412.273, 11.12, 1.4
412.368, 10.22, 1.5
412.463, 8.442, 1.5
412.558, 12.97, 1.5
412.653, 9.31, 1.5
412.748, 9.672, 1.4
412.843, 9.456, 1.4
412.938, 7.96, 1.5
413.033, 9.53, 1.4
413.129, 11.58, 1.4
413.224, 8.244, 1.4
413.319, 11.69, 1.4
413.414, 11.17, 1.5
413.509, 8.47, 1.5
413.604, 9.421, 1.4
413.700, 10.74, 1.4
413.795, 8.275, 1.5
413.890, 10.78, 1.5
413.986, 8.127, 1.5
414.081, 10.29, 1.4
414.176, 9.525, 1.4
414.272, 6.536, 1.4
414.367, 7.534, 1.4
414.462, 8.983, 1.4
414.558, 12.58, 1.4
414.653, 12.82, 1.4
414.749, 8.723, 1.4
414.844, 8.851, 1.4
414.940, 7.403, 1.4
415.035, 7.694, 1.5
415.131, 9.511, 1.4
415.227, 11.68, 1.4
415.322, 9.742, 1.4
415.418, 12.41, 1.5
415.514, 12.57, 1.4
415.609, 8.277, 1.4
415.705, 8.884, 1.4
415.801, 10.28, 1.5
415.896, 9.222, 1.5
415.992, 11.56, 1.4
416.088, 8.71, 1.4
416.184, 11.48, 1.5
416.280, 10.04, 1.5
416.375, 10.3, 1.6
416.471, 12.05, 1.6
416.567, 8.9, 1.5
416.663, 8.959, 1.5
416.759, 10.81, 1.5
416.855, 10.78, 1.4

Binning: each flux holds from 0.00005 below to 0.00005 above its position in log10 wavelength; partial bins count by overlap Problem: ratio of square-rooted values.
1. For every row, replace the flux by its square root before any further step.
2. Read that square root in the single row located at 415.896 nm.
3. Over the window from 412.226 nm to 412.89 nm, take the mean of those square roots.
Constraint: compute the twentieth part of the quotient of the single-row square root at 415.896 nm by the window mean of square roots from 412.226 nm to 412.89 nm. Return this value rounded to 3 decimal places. 0.048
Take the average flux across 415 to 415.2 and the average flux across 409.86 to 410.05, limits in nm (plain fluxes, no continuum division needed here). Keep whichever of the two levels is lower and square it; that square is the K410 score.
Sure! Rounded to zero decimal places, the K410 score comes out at 72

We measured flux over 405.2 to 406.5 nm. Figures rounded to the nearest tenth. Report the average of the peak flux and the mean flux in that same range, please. 11.0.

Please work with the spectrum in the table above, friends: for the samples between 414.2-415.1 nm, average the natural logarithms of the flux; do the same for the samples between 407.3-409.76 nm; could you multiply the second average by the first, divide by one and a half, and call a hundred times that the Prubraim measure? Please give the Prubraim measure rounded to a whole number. 336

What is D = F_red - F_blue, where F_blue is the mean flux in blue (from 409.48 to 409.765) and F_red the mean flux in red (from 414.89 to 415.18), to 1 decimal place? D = -1.2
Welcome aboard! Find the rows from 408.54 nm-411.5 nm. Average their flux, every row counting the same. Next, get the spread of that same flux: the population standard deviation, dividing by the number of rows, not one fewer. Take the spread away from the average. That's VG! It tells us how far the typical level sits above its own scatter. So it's 6.1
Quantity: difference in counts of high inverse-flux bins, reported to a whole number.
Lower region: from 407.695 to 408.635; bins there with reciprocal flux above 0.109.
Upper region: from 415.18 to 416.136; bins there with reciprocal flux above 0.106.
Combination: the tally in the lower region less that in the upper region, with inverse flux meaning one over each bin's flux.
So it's -1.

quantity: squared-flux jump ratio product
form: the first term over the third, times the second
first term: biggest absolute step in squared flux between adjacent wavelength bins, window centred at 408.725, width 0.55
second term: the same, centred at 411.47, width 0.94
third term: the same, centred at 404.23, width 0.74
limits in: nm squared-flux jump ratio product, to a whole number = 80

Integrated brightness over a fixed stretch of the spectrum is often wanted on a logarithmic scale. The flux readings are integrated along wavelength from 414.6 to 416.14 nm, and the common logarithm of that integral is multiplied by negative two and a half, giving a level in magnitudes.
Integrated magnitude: -3.0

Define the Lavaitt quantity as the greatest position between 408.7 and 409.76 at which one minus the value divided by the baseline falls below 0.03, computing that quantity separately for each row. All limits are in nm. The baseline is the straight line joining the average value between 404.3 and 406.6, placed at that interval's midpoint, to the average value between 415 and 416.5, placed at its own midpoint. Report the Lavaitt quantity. 409.718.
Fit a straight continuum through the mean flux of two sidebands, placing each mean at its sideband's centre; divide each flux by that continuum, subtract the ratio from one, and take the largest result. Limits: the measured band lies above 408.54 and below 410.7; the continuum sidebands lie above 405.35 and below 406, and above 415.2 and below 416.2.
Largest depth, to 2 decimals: 1.25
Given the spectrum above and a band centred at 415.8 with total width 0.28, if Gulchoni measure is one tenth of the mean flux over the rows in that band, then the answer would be 0.95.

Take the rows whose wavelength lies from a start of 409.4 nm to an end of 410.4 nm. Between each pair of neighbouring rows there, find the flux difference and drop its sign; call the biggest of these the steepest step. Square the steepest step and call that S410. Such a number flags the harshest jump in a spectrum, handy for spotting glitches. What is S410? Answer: 109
